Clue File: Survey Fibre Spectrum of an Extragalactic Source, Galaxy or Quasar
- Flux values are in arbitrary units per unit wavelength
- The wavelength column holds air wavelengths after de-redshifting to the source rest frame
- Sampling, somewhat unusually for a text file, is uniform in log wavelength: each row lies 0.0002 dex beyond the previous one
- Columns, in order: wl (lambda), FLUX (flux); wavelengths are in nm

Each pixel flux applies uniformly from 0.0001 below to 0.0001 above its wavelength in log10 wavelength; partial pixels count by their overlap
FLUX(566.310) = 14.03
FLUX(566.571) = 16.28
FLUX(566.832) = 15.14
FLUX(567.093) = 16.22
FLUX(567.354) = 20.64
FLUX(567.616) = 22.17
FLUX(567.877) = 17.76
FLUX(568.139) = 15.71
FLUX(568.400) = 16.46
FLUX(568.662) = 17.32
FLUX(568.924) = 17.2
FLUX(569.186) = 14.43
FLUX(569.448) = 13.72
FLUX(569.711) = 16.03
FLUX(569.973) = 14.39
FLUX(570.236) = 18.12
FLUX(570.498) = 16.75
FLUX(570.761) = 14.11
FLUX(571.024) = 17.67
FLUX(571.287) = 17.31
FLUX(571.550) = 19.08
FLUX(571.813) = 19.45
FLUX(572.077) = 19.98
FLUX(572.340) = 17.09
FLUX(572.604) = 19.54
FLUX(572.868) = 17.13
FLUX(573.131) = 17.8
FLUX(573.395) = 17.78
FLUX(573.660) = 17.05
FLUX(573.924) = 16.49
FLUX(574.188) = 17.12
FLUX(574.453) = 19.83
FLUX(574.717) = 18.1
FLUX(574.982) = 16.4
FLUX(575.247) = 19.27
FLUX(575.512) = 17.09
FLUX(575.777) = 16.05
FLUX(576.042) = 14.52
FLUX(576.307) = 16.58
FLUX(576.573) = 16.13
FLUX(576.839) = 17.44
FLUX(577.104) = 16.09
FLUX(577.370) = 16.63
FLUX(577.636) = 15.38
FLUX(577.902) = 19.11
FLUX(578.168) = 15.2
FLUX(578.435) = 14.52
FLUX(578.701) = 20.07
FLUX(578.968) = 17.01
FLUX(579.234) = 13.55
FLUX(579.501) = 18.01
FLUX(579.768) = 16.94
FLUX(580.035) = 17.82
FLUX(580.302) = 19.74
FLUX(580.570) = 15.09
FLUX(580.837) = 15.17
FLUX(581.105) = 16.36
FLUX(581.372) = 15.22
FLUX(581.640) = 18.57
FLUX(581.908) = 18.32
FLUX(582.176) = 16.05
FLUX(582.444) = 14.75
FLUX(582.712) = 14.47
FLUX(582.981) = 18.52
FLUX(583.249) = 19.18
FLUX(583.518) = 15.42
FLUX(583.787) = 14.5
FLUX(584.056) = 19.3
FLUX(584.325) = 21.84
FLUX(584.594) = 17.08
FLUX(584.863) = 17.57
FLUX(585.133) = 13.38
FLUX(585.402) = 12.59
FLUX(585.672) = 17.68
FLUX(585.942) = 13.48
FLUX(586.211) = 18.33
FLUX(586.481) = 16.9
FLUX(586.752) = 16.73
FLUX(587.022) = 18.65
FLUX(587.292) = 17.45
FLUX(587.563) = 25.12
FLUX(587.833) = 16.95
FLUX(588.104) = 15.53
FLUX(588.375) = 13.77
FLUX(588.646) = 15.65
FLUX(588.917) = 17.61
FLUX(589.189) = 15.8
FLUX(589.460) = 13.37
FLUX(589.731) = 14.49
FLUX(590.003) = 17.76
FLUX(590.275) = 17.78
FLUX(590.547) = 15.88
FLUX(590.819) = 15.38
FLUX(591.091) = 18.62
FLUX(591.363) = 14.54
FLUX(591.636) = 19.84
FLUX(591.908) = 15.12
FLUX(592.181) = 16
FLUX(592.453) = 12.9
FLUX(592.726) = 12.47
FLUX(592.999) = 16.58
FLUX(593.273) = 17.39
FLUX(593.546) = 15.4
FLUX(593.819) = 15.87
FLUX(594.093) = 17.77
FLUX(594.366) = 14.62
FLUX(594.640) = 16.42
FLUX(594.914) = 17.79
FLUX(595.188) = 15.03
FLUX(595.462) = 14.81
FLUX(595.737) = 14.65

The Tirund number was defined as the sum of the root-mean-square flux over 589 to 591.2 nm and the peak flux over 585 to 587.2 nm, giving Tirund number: 34.9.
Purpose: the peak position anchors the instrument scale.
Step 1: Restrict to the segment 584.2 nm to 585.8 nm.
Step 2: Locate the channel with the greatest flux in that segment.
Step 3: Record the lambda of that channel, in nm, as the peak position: 584.325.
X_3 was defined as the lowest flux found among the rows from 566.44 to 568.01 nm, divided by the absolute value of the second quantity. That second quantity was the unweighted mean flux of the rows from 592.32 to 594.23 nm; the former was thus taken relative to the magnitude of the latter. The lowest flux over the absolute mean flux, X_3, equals 0.98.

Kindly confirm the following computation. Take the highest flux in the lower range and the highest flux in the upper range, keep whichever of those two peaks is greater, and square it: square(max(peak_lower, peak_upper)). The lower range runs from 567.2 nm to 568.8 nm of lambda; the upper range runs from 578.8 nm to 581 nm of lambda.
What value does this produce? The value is 492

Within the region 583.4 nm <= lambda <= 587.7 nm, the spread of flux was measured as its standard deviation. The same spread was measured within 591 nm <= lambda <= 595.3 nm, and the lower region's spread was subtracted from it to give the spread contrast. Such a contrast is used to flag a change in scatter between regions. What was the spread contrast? -1.2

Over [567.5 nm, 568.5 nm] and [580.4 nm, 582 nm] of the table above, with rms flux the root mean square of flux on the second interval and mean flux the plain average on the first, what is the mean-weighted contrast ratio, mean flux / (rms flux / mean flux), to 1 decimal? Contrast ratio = 19.7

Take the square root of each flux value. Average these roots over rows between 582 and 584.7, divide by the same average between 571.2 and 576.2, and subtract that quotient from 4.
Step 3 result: 3.02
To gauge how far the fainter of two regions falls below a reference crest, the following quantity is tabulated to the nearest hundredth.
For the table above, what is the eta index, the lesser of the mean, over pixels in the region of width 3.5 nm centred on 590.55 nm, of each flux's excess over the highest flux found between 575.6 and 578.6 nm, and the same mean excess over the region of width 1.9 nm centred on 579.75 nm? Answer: -2.79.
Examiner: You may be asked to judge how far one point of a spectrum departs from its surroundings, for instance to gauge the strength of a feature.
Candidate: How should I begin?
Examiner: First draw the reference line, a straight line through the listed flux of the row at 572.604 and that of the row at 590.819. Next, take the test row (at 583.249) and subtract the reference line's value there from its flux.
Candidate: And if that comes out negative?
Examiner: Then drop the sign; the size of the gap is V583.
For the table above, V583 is 2.07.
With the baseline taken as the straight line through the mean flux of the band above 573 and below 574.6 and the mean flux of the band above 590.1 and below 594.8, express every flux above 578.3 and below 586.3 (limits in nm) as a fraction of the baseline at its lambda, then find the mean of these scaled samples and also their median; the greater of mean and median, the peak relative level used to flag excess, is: 0.99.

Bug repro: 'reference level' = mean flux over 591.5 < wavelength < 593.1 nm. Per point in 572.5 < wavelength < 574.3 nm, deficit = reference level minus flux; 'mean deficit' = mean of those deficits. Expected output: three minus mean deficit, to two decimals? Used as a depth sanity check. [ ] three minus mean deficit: 5.07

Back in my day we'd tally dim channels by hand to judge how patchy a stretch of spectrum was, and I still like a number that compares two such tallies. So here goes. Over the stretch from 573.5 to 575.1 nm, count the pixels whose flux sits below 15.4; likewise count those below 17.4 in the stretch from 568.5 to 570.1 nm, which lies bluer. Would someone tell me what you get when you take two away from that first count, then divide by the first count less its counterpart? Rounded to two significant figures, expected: 0.33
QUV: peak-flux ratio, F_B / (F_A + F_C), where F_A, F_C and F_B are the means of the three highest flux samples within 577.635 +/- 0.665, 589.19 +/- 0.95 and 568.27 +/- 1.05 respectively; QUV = 0.59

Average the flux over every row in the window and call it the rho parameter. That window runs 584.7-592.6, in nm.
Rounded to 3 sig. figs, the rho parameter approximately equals 16.4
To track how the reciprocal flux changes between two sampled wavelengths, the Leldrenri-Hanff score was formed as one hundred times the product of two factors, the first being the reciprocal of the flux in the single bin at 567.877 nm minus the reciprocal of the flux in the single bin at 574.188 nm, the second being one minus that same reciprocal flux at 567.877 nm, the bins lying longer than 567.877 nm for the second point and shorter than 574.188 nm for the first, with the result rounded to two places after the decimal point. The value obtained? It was -0.20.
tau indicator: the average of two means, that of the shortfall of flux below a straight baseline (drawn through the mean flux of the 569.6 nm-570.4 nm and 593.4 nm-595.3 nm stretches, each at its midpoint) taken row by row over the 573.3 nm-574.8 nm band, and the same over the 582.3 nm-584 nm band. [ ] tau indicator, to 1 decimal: -0.8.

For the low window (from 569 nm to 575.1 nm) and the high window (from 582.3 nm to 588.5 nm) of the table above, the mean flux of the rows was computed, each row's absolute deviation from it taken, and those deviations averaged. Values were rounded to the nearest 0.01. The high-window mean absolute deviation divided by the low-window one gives 1.58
